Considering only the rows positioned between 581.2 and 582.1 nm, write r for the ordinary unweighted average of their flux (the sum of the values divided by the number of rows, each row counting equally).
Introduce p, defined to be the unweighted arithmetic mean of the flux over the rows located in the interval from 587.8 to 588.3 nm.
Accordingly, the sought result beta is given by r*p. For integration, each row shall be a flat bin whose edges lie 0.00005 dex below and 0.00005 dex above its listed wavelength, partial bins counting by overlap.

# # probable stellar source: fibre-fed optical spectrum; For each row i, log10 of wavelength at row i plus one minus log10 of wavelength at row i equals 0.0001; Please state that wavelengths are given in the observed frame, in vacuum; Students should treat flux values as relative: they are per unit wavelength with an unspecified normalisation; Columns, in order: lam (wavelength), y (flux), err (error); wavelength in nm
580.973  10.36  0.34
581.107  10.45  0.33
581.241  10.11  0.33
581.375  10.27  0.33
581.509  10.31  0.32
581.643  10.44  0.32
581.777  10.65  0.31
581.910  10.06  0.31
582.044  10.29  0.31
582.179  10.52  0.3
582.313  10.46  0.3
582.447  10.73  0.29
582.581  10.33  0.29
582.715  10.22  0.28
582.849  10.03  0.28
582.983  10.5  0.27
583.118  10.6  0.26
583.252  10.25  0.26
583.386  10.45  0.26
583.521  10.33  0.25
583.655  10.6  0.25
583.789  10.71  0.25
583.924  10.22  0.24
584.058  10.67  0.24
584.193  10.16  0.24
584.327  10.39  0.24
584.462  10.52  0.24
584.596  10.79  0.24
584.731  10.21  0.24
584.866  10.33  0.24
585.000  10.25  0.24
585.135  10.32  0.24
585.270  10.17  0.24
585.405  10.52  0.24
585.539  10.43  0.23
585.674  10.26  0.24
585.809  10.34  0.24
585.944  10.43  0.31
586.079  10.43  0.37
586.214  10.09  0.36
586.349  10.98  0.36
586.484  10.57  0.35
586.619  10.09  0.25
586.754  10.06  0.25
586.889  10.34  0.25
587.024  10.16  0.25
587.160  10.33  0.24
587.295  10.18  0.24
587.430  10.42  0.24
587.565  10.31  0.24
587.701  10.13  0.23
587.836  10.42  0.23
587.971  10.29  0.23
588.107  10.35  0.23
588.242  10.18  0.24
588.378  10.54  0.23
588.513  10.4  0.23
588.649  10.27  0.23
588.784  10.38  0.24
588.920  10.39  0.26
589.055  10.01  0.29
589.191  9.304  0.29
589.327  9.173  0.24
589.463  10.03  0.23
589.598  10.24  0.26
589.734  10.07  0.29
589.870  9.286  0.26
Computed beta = 106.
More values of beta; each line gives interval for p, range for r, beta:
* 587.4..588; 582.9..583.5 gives 108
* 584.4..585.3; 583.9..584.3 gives 107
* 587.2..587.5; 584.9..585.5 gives 106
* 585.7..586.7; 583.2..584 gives 109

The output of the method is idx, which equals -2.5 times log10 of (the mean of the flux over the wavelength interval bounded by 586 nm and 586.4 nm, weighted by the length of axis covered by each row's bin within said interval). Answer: -2.55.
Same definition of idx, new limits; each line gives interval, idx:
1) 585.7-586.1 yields -2.54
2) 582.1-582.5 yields -2.56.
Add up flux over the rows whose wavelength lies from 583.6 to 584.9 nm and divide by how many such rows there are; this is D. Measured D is 10.5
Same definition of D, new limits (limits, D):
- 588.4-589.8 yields 10.0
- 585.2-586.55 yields 10.4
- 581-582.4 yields 10.4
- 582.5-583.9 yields 10.4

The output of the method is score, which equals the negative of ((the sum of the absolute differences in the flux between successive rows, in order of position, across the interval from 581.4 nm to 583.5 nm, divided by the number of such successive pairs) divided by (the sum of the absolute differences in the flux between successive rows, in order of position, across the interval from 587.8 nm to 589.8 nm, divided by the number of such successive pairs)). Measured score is -0.99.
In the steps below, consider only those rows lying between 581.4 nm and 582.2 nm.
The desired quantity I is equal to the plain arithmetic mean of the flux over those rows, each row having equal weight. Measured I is 10.4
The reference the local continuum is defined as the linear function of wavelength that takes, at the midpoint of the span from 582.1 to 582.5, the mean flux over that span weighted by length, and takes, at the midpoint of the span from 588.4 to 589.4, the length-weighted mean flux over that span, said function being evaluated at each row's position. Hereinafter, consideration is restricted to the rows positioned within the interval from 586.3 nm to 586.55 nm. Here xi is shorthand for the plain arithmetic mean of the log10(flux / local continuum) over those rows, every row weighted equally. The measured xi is 0.023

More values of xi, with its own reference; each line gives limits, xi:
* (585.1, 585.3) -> -0.003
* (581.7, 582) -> -0.009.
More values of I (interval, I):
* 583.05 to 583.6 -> 10.4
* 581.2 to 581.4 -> 10.2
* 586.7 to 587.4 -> 10.2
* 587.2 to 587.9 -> 10.3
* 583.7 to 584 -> 10.5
